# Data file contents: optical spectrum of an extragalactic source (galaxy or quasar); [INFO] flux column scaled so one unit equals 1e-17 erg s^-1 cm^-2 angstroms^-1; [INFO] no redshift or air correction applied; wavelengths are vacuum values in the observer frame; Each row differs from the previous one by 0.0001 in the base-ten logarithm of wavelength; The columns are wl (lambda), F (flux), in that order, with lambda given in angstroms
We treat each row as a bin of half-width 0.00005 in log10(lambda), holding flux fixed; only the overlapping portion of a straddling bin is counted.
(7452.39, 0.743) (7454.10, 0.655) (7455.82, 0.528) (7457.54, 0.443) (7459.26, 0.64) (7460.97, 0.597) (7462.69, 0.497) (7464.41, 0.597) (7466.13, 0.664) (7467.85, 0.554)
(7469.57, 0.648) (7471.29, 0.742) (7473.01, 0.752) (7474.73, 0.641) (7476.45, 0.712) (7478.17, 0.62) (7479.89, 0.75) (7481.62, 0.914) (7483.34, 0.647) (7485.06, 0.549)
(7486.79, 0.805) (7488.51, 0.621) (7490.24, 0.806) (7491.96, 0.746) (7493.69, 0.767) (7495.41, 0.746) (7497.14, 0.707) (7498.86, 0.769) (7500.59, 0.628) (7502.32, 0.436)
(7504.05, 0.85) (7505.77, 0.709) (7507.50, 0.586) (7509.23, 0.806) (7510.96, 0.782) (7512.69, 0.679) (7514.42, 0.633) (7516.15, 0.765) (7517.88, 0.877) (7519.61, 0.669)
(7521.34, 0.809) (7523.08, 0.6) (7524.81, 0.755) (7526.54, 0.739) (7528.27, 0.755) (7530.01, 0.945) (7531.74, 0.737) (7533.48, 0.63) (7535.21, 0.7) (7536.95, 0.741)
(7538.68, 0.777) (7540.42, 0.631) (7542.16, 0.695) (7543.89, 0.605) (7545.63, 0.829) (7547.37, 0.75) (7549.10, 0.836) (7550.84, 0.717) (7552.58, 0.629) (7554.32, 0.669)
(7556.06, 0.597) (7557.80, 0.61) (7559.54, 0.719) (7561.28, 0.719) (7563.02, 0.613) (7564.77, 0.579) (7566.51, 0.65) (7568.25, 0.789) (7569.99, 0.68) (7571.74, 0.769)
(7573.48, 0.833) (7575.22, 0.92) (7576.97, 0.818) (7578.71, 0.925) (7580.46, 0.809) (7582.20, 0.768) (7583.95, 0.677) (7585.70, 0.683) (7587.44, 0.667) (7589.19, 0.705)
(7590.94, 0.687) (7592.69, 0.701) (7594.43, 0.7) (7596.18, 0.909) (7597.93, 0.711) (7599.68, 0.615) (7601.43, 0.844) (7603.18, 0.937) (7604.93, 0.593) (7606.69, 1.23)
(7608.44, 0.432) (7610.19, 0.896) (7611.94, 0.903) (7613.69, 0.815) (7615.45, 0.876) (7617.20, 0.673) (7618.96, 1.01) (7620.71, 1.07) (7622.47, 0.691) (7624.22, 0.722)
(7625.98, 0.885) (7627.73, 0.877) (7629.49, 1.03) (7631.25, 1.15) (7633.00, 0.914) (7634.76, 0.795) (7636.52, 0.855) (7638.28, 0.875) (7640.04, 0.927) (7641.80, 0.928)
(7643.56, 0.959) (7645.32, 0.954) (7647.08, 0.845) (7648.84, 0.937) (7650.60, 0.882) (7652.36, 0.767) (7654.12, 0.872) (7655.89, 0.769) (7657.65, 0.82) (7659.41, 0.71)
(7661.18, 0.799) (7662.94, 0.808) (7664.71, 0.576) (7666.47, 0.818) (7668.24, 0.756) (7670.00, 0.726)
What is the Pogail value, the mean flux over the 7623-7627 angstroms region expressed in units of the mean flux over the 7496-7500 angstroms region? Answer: 1.09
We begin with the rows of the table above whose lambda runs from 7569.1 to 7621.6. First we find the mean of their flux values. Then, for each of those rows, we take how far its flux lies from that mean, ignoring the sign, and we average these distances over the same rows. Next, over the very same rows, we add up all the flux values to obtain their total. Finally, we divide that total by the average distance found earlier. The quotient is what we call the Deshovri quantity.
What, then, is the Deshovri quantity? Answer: 192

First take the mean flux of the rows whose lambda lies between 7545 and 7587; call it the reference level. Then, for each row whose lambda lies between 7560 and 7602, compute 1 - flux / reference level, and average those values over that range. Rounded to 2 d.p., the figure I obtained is -0.01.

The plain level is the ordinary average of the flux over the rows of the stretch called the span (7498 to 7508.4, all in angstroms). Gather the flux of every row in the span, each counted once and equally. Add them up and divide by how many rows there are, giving 0.66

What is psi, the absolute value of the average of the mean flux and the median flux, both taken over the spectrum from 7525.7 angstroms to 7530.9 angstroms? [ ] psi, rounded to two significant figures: 0.78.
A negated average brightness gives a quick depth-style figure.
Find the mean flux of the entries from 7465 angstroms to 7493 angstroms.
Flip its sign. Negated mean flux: -0.698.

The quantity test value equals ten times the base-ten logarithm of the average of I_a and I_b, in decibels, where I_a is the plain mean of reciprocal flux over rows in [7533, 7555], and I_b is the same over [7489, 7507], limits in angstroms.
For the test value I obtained 1.57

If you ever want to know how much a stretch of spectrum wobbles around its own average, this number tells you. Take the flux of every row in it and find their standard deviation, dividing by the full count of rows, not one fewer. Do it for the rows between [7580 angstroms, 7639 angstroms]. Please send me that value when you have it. 0.163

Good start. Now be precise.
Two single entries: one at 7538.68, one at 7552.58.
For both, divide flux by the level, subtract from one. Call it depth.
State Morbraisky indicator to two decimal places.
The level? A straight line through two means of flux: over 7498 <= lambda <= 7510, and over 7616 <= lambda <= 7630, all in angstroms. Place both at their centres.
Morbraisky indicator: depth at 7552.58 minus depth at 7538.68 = 0.23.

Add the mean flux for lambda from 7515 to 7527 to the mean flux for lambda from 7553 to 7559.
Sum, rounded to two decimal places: 1.37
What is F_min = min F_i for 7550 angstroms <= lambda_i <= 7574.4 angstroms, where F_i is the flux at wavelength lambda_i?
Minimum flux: 0.579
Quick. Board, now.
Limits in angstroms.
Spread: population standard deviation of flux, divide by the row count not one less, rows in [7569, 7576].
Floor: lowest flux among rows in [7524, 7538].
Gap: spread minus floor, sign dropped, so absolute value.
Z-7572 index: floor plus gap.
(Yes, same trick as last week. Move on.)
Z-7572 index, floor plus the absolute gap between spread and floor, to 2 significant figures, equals 1.2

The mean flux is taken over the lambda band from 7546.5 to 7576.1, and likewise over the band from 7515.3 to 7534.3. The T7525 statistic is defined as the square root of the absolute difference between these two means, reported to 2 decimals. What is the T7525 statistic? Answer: 0.21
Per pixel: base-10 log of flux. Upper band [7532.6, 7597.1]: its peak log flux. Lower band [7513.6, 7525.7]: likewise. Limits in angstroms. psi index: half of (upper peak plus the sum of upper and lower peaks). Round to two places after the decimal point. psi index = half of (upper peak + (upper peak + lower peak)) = -0.06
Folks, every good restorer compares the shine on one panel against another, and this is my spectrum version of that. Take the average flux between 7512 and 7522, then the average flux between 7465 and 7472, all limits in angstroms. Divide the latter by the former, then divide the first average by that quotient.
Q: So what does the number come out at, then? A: 0.84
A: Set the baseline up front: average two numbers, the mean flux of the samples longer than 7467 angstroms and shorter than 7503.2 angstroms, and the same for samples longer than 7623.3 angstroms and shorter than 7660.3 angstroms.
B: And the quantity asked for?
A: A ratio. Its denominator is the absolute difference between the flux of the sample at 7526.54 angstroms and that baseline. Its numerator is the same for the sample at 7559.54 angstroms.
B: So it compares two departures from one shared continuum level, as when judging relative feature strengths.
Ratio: 1.4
